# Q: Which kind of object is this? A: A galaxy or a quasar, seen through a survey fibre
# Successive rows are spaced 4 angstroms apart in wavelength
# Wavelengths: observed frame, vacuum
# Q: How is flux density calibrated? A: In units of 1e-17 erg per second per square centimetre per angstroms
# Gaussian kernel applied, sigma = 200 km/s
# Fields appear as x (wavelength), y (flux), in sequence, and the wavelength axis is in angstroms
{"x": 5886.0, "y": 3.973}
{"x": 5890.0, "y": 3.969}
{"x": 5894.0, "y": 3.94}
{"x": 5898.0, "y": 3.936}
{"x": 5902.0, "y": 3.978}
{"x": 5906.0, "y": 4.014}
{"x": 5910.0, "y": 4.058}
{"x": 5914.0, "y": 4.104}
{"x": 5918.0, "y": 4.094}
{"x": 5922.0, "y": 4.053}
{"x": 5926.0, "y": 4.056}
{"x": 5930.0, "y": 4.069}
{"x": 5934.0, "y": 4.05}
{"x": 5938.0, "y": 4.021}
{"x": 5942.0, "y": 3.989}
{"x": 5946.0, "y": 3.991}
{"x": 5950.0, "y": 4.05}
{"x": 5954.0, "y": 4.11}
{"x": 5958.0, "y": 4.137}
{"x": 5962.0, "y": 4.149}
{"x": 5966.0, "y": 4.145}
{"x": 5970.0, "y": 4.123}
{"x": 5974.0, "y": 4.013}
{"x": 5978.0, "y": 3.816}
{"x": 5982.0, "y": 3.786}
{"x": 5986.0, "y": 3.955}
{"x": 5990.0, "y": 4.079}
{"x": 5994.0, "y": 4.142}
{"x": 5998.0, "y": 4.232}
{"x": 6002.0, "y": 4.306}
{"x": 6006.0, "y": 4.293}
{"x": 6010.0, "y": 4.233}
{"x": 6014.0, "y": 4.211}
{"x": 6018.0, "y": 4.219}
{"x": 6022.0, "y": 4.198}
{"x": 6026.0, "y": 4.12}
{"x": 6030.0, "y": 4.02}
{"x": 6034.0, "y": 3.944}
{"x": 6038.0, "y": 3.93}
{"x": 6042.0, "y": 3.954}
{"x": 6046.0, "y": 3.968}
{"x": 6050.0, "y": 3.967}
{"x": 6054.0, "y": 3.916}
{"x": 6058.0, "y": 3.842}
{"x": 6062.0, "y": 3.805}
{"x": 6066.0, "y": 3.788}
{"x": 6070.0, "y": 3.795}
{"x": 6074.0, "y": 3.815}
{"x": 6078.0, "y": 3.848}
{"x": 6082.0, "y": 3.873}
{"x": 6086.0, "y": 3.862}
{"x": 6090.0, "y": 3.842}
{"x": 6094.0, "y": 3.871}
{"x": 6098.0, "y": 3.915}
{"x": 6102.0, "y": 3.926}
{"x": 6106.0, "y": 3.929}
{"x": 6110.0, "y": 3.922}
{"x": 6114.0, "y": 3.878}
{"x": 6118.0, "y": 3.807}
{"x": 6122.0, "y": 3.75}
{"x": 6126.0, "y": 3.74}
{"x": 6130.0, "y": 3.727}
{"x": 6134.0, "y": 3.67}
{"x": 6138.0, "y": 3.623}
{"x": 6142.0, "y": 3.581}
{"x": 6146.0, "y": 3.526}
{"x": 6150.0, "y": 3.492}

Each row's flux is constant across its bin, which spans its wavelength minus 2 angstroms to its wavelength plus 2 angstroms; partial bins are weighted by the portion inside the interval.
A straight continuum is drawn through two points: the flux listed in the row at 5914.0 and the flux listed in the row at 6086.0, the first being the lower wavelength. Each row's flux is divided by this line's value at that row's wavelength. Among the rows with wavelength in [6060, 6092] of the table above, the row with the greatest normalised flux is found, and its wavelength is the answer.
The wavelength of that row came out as 6082.0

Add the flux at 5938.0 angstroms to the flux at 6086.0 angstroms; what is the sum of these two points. 7.9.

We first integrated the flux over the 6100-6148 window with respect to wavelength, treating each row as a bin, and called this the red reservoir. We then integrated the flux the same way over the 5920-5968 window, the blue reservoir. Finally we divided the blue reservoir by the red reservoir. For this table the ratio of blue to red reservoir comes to 1.08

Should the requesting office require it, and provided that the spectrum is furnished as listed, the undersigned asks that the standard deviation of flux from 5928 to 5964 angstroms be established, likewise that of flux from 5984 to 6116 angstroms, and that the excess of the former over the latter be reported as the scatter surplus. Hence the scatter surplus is -0.10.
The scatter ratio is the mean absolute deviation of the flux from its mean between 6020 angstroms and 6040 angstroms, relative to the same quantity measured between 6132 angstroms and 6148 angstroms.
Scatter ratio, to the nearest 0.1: 2.0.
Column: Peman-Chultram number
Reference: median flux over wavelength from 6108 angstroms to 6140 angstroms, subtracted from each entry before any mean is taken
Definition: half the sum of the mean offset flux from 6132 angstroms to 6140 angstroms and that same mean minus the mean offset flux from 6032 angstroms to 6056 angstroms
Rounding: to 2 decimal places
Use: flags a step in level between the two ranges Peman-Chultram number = -0.20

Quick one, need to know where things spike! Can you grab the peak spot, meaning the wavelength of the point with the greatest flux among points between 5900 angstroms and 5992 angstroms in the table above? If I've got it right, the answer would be 5962.0 angstroms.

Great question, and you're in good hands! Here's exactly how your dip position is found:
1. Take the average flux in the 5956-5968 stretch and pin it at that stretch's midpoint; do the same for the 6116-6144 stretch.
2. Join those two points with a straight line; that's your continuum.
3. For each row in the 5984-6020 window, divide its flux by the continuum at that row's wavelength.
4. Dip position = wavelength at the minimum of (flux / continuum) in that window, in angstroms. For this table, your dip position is 5986.0 angstroms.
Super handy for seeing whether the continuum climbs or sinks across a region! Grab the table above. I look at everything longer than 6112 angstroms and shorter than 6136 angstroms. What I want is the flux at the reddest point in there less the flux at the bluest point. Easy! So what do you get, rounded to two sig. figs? -0.21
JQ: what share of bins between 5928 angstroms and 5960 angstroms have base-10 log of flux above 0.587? 1.00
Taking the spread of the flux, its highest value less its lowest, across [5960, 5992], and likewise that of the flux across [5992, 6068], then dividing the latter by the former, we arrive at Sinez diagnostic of 1.43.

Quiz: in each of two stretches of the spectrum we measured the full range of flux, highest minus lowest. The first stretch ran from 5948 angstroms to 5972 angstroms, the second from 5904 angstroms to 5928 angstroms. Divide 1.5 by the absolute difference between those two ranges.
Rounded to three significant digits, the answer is 167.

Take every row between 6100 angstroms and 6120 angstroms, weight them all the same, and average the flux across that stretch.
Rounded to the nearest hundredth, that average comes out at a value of 3.89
